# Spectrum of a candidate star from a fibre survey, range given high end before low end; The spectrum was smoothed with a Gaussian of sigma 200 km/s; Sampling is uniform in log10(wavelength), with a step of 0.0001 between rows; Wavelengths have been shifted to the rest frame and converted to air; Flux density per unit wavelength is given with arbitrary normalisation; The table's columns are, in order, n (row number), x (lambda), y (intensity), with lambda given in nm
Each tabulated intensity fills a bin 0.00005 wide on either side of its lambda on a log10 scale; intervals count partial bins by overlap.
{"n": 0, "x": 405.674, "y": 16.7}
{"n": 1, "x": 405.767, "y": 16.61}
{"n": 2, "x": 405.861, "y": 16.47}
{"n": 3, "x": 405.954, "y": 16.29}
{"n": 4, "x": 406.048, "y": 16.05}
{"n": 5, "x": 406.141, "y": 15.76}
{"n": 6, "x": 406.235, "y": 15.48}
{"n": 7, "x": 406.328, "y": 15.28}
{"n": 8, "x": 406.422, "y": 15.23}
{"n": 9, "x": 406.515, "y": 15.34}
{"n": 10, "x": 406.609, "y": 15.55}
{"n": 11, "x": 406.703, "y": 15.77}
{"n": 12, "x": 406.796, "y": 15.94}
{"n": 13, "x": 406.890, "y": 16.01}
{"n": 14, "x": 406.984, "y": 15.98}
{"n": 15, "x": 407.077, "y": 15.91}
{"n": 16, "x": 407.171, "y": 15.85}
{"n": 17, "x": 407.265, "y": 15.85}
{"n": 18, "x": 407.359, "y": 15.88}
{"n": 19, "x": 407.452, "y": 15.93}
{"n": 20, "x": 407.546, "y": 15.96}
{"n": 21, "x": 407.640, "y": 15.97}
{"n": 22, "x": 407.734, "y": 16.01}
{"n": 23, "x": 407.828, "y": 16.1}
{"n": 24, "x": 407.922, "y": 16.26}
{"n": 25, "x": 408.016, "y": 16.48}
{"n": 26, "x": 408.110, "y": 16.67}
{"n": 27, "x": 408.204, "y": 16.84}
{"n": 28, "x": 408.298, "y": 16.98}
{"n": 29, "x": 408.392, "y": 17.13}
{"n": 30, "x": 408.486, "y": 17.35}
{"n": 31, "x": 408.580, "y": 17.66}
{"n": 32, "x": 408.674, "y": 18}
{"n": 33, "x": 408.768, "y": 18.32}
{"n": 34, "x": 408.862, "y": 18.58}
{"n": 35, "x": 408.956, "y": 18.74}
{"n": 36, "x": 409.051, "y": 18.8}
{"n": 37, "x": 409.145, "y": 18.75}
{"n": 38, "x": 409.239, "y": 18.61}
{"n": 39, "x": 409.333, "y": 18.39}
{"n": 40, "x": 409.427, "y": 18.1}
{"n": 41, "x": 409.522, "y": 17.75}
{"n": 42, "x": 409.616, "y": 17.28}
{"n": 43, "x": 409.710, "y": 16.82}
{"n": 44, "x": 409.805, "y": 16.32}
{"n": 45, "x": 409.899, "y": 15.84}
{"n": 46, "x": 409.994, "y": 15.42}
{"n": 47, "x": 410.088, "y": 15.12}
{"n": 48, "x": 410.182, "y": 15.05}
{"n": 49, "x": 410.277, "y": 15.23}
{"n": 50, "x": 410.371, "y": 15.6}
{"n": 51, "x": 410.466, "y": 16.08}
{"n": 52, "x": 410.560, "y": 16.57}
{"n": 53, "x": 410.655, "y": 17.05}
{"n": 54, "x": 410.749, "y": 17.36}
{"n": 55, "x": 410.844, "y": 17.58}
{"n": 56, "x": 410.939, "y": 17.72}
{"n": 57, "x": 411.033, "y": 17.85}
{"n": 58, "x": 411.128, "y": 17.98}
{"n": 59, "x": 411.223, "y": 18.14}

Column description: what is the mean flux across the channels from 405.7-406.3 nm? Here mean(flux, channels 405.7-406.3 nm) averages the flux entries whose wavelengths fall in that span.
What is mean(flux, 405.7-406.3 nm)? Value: 16.1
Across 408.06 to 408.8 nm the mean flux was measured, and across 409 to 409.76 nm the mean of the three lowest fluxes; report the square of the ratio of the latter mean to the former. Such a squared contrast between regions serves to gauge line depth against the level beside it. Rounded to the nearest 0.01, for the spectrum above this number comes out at 0.99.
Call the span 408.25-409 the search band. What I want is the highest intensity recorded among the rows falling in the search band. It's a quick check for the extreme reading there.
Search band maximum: 18.74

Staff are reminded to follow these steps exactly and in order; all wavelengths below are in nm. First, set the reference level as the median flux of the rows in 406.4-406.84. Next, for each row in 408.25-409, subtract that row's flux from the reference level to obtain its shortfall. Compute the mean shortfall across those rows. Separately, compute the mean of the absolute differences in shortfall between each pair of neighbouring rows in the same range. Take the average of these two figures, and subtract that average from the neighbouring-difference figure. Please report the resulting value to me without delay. 1.3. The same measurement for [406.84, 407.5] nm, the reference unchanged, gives 0.2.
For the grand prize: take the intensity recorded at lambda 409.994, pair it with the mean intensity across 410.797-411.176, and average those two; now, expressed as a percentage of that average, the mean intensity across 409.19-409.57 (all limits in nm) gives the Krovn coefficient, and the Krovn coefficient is 110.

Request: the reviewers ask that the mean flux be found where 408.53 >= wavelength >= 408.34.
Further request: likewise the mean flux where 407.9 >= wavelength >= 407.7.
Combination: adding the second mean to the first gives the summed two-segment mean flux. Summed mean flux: 33.3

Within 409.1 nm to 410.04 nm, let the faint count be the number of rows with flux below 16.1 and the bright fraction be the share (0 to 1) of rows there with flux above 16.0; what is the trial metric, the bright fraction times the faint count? 1.6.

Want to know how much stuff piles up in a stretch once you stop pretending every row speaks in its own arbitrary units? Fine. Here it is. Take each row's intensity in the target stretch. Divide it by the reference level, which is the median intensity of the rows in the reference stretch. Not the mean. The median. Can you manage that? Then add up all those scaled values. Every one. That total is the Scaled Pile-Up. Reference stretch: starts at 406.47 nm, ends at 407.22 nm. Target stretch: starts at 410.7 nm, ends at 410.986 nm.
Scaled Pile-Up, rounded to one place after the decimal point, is 3.3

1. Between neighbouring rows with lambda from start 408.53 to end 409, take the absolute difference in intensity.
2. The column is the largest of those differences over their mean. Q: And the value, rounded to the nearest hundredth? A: 1.26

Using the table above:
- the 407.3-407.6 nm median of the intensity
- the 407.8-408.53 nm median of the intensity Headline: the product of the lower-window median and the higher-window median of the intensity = 267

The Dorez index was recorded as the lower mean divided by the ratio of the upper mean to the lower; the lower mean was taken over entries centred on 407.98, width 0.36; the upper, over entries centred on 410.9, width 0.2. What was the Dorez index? 15.2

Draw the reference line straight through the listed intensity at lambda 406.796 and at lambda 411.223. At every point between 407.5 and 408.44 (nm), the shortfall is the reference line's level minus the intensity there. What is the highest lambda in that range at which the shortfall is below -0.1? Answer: 408.392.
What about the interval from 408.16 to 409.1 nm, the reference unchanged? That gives 409.051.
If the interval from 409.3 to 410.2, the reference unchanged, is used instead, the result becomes 409.522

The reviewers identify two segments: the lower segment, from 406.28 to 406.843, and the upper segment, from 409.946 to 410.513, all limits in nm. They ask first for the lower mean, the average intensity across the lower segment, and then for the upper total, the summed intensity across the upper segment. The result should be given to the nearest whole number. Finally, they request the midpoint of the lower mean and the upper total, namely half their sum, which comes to 54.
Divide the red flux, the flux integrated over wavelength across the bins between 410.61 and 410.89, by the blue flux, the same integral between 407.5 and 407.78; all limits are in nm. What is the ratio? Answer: 1.09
